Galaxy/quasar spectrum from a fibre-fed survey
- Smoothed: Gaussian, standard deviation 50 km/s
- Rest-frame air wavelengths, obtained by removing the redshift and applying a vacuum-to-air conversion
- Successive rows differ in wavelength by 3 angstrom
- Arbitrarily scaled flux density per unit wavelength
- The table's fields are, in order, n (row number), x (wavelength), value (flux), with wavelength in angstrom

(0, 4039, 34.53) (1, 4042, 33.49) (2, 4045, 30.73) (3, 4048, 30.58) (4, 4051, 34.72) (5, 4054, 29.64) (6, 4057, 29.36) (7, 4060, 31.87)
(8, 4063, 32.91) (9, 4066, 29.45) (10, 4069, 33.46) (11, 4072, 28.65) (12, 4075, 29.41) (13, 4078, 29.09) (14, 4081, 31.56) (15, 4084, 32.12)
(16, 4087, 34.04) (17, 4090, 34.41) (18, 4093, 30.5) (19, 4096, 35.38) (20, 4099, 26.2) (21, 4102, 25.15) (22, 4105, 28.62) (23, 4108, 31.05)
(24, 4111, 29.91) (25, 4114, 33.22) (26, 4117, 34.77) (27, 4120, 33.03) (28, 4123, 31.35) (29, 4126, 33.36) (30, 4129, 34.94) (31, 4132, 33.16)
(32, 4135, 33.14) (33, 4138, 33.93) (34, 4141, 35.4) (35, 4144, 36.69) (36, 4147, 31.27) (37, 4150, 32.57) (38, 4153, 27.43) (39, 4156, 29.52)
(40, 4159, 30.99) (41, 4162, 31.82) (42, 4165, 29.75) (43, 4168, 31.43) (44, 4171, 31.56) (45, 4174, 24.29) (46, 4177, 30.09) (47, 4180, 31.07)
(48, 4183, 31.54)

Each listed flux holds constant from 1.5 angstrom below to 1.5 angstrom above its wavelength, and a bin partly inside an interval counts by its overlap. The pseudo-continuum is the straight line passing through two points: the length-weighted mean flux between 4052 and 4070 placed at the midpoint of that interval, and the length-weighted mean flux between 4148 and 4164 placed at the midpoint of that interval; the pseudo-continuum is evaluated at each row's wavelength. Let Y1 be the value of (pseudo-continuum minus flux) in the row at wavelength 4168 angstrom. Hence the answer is -1.0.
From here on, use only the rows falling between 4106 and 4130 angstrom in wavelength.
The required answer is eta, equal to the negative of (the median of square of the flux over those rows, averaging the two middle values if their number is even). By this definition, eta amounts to -1097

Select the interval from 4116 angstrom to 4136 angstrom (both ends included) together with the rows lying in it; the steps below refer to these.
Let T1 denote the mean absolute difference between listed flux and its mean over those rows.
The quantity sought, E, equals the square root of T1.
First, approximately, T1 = 0.8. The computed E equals 0.91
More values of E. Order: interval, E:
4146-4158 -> 1.31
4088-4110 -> 1.74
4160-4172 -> 0.83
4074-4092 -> 1.32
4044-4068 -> 1.23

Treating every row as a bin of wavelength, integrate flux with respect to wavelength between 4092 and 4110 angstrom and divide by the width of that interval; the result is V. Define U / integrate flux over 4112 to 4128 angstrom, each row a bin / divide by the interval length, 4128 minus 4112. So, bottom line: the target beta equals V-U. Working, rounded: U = 33.1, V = 29.5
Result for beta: -4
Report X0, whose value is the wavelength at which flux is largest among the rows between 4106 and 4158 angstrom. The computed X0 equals 4144 angstrom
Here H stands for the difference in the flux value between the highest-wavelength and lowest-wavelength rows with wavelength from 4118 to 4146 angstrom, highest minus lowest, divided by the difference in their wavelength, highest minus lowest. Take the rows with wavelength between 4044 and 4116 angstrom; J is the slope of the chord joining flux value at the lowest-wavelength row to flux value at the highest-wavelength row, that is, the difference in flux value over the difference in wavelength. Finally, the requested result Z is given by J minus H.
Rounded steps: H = 0.15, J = 0.04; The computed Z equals -0.12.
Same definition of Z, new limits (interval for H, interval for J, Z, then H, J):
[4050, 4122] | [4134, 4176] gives -0.20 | -0.02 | -0.23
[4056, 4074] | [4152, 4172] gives 0.28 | -0.05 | 0.23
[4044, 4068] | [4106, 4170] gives 0.07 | -0.06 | 0.01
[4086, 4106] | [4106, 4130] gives 0.49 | -0.30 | 0.19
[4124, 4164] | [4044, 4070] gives 0.16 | -0.04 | 0.11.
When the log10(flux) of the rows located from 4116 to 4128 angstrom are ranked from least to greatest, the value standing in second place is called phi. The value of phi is 1.52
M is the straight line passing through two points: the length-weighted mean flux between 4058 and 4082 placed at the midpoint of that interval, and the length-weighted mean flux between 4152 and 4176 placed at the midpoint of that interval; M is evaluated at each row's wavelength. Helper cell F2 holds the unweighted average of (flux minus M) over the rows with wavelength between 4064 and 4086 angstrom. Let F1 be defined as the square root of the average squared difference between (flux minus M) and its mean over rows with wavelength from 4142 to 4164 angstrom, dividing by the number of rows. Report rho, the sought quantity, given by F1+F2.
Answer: 2.4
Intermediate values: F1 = 2.6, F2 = -0.2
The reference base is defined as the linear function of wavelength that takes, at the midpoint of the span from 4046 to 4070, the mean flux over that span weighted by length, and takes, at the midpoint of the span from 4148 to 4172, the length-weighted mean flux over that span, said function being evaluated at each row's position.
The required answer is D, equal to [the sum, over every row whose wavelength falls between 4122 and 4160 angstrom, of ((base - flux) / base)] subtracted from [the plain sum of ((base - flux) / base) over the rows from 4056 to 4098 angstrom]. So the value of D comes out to 0.63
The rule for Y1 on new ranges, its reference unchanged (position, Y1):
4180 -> -0.8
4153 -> 3.1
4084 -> -1.1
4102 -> 5.7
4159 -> -0.5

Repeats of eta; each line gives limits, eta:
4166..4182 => -965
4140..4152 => -1157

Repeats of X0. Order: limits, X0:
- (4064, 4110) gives 4096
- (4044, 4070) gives 4051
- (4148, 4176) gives 4150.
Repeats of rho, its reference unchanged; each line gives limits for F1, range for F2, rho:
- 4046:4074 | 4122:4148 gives 5.7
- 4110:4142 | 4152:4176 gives 1.5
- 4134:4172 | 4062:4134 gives 3.4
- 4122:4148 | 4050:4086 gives 2.0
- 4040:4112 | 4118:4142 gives 6.0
